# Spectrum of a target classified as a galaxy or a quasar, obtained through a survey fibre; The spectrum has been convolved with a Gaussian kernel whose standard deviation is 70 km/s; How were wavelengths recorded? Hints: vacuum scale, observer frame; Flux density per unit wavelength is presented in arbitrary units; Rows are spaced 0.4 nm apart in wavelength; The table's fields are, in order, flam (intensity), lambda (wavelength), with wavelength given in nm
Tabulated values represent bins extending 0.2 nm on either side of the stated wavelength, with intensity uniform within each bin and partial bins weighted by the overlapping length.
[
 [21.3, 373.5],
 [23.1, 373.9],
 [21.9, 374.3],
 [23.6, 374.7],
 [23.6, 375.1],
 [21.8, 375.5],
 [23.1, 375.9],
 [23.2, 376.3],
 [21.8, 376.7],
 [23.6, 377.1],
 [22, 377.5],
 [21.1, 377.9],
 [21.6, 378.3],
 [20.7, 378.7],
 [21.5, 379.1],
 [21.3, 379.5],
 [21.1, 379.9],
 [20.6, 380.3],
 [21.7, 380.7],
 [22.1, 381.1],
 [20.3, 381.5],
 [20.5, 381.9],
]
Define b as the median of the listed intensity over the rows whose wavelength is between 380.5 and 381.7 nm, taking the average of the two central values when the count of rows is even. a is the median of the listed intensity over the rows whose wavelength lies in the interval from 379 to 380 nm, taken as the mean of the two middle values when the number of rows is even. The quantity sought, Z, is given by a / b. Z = 0.98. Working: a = 21.3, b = 21.7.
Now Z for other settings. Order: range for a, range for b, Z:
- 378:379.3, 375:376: 0.93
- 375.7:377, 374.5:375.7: 0.98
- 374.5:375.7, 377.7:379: 1.12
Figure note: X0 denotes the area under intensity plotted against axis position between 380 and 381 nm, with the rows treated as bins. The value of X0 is 21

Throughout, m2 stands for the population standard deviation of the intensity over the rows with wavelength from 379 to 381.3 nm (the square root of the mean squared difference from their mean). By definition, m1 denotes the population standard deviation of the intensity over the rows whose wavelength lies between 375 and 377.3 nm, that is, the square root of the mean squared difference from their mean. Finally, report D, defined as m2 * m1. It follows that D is 0.36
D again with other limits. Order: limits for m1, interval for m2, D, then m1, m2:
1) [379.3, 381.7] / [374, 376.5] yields 0.45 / 0.6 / 0.74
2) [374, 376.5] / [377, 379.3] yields 0.68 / 0.7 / 0.92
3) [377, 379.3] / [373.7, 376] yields 0.68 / 0.9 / 0.74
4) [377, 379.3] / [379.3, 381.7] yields 0.56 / 0.9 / 0.61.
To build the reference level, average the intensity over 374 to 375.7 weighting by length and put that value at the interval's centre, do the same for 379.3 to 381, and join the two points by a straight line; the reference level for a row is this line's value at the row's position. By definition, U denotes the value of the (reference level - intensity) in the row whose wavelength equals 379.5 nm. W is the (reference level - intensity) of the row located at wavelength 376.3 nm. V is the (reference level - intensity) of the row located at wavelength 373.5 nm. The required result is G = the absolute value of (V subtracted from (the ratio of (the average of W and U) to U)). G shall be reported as 5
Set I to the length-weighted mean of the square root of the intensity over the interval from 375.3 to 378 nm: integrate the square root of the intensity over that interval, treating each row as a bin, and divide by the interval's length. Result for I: 4.73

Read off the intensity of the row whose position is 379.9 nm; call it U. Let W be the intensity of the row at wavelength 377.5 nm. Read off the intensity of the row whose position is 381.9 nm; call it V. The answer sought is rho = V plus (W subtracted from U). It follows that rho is 19.6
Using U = 21.1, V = 20.5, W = 22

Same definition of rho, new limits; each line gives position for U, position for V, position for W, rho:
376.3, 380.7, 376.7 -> 23.1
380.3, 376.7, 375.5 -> 20.6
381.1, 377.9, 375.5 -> 21.4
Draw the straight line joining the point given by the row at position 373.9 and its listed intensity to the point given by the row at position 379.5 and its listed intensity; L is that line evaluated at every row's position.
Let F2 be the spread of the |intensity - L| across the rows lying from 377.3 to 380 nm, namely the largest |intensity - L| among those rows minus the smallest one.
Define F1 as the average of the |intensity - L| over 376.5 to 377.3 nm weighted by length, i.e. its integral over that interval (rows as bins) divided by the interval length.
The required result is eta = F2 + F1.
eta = 1.82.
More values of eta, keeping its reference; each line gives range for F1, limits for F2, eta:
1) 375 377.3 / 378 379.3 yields 1.64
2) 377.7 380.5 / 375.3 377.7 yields 1.79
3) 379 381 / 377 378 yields 1.81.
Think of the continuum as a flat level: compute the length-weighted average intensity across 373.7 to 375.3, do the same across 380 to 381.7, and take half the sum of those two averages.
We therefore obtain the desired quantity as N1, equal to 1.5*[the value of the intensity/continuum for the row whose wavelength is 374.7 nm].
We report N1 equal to 1.60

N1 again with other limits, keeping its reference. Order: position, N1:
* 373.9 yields 1.57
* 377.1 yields 1.60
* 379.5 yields 1.45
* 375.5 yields 1.48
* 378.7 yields 1.40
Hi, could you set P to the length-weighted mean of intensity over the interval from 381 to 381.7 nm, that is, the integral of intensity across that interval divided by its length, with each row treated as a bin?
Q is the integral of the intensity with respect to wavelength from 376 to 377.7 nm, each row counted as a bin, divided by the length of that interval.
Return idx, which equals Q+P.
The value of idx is 43.7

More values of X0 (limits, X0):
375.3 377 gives 38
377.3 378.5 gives 26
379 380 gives 21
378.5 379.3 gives 17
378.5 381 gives 53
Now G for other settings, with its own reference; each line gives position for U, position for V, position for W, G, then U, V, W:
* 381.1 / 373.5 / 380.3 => 2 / -1.1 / 1.8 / 0.59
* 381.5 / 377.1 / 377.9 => 3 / 0.5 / -1.5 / 0.77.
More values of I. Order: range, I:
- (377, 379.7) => 4.65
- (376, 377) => 4.76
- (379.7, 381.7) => 4.60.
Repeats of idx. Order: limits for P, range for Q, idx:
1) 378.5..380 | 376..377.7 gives 43.8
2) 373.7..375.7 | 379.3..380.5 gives 43.8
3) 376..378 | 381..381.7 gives 43.5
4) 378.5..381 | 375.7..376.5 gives 44.3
